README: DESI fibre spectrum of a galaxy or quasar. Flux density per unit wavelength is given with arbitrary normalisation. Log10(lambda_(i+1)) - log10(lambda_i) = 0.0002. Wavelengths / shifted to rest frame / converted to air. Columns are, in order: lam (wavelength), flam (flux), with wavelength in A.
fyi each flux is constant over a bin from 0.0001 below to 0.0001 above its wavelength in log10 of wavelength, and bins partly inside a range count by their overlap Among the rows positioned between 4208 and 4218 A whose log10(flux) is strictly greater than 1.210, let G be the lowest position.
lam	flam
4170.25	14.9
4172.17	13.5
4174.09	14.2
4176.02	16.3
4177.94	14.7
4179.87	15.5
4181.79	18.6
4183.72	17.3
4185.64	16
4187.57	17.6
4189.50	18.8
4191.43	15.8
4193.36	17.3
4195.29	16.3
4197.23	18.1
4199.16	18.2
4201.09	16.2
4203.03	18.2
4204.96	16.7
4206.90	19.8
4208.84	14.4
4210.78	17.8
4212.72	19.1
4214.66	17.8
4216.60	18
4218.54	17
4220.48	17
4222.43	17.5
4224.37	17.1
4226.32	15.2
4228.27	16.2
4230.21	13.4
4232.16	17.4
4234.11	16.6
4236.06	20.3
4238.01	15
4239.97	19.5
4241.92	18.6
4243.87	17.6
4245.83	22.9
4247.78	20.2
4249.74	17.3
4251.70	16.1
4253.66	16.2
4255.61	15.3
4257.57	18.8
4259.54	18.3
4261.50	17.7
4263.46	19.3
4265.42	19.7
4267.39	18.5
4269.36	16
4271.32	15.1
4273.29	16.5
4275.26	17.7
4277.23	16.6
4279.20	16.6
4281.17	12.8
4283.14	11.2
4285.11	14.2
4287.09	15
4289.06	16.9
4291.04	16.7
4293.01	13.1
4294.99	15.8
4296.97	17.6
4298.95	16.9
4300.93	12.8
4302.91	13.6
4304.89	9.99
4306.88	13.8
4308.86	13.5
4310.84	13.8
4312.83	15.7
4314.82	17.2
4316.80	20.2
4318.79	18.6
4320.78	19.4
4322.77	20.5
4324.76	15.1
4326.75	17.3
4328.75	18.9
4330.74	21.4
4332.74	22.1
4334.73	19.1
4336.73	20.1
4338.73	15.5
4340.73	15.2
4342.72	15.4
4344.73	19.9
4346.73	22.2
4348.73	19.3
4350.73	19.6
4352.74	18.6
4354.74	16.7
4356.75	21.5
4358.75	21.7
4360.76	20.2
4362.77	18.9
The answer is 4210.78 A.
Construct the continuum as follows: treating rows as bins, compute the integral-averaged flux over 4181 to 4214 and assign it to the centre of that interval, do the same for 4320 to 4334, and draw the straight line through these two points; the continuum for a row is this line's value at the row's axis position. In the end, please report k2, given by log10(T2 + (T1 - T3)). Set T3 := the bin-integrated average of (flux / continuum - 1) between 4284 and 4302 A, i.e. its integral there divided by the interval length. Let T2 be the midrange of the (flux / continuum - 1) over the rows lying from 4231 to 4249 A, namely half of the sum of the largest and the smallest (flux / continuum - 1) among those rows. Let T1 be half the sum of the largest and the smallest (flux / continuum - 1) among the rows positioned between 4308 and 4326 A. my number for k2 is -0.93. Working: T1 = -0.11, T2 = 0.0496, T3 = -0.179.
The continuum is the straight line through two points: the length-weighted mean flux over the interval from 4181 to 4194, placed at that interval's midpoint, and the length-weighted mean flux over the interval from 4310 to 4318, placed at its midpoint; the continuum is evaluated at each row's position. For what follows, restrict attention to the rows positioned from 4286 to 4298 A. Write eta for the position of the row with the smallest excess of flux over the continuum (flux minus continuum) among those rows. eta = 4293.01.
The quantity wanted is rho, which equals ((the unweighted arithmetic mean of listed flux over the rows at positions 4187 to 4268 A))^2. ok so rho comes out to 309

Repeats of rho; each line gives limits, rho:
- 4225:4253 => 310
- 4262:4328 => 256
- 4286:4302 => 243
